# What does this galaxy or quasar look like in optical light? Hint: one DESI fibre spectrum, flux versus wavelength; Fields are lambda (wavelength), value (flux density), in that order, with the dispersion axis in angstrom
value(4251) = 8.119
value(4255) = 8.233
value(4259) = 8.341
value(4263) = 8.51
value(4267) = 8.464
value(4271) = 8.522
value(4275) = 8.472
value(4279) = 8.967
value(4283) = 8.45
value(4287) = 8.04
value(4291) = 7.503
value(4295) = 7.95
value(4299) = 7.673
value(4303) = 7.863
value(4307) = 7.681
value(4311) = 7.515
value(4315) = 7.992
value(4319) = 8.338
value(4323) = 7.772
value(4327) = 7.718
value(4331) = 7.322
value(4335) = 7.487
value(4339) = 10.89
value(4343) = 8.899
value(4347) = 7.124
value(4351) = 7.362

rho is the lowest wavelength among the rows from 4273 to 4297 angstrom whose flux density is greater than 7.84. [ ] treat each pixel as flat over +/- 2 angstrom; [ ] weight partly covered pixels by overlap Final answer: 4275 angstrom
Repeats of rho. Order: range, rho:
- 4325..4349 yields 4339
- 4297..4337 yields 4303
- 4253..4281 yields 4255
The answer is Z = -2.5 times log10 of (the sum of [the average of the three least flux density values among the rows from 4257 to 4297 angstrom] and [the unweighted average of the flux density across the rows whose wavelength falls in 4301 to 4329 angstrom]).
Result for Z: -2.99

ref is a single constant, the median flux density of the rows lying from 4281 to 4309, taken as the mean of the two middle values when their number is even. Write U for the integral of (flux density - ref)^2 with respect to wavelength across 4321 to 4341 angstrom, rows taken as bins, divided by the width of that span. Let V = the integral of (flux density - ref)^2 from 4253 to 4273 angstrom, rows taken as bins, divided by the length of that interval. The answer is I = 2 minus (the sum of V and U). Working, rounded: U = 1.9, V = 0.3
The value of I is -0.24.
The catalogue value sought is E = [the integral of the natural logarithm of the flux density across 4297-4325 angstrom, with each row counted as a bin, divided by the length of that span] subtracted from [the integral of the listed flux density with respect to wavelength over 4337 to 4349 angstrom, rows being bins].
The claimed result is 106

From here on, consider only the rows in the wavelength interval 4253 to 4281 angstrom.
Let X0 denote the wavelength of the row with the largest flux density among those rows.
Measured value 4279 angstrom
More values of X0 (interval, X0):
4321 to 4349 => 4339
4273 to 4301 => 4279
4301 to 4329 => 4319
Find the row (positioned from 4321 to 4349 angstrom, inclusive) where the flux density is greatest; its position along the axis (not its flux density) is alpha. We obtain 4339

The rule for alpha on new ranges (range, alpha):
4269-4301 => 4279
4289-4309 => 4295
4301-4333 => 4319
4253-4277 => 4271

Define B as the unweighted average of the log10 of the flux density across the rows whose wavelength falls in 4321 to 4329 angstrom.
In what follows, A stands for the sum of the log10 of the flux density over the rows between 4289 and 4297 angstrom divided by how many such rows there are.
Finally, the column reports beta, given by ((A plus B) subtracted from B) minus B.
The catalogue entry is -1.78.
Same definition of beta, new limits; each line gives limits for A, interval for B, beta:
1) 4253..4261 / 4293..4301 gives -1.81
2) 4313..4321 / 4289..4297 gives -1.80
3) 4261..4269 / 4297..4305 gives -1.82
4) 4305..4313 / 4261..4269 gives -1.81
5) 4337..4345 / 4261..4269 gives -1.92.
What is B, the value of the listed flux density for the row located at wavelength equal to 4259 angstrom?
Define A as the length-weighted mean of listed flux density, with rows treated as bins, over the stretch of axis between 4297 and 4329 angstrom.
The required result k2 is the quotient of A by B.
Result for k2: 0.94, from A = 7.82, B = 8.341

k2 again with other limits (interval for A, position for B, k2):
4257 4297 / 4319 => 1.00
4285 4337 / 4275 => 0.92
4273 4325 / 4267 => 0.95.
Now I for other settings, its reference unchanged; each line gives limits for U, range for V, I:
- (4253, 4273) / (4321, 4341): -0.24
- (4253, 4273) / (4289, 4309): 1.64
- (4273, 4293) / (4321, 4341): -0.34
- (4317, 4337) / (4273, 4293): 1.44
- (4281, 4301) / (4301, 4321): 1.81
